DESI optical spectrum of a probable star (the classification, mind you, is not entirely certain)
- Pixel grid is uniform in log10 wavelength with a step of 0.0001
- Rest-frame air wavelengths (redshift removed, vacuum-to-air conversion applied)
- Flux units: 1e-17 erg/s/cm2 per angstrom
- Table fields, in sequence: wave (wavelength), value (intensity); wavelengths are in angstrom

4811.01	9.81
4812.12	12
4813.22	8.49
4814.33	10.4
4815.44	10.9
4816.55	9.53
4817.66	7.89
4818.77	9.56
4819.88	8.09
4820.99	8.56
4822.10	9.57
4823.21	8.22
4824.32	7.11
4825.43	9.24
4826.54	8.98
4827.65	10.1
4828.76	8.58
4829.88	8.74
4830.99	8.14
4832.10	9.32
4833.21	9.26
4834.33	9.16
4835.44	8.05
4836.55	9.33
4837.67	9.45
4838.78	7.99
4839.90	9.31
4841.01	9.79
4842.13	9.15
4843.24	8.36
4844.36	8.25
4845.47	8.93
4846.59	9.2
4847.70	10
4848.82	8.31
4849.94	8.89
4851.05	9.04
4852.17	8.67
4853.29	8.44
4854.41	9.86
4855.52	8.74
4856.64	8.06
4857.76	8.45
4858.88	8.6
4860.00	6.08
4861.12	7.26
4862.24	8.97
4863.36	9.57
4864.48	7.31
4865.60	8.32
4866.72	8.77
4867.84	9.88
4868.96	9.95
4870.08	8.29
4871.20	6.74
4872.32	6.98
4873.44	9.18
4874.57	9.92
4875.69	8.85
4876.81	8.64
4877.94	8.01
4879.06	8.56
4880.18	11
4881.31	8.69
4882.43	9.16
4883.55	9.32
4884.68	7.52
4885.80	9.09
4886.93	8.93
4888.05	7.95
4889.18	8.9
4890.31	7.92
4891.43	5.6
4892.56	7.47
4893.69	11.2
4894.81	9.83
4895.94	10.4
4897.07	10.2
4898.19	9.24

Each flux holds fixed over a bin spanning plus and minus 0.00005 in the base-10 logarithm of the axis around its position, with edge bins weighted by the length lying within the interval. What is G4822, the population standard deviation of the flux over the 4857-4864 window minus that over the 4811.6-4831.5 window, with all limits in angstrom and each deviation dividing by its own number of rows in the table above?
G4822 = 0.00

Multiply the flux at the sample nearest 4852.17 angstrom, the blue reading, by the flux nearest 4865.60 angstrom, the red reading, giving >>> 72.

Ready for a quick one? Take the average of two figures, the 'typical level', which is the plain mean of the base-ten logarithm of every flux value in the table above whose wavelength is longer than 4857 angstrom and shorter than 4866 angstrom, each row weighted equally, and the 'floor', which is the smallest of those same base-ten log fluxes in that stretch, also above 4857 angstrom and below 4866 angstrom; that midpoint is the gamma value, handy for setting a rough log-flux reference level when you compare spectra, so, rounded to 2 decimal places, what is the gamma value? 0.84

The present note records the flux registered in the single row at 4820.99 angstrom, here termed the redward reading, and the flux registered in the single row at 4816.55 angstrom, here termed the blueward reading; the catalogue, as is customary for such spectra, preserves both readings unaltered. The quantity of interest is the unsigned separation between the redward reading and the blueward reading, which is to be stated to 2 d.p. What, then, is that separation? 0.97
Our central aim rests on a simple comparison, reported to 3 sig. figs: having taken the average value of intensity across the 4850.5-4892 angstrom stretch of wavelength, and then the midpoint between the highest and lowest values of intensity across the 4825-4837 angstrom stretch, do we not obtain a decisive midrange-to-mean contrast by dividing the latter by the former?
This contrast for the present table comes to 1.07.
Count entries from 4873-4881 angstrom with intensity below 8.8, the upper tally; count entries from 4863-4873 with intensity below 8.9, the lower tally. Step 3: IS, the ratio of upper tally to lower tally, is 0.5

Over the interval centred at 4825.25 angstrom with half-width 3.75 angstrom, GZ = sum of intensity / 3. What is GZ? 20.6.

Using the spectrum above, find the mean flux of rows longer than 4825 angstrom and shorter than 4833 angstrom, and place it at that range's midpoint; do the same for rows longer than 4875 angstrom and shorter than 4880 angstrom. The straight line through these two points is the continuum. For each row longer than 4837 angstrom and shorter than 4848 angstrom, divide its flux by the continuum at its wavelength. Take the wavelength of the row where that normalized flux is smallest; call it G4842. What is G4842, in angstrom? 4838.78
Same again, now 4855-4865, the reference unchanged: 4860.00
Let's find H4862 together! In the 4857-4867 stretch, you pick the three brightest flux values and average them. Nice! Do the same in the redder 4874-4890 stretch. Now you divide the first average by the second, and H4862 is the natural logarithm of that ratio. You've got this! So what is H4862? -0.10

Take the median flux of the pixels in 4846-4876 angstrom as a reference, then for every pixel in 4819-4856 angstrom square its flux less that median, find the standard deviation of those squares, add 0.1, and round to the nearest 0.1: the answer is 0.7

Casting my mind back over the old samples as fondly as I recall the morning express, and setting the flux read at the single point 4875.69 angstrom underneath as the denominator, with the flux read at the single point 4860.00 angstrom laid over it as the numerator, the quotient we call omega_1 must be 0.69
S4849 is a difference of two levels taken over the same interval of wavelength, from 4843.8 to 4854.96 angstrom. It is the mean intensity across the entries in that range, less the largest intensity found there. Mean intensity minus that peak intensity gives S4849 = -1.0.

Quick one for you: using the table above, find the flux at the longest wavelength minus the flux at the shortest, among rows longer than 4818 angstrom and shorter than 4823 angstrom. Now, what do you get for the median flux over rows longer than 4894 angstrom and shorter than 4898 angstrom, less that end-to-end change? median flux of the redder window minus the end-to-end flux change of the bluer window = 10.2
